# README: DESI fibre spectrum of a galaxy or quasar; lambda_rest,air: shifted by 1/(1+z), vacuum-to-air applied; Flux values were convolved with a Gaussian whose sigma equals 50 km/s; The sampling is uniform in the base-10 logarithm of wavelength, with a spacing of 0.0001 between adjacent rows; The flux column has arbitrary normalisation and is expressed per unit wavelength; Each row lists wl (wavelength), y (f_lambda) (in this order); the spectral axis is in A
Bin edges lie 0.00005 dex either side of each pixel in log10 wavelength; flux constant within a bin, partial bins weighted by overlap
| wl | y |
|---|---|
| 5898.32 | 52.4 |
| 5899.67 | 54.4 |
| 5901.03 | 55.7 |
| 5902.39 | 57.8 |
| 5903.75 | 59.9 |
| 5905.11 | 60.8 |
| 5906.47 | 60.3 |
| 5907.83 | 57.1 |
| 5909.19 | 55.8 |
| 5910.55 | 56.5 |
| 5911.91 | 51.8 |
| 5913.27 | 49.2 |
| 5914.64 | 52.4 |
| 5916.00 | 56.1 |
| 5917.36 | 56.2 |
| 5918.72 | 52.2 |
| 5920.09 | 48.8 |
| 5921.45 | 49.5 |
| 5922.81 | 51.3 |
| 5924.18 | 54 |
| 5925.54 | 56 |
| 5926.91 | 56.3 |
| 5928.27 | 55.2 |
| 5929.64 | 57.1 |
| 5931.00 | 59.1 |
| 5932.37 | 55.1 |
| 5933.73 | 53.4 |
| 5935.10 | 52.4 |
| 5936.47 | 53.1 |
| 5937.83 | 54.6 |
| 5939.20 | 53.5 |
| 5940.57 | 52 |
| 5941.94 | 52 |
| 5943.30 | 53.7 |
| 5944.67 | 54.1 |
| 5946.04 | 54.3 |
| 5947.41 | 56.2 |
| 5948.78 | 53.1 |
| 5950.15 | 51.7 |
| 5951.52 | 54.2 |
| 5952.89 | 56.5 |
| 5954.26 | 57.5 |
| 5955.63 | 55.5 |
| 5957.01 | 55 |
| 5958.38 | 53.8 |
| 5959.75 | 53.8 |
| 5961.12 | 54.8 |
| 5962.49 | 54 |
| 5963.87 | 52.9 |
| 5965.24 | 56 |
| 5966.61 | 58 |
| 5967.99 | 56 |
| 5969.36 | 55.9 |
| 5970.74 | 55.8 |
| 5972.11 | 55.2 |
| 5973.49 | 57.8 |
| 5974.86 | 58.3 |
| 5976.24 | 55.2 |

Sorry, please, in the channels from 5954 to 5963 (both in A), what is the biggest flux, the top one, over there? 57.5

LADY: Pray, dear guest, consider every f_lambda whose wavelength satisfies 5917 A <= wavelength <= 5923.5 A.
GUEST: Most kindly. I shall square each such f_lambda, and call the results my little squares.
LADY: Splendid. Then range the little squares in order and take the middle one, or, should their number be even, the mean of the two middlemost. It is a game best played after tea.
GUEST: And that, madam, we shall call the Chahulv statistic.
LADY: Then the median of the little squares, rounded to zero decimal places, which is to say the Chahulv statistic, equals 2632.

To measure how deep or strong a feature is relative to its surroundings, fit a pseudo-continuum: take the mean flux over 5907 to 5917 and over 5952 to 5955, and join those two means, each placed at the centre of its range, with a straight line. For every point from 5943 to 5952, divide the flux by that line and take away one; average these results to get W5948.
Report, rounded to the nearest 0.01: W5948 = -0.05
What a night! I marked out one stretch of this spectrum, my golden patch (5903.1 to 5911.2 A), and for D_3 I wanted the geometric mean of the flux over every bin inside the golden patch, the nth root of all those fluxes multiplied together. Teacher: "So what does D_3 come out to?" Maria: 58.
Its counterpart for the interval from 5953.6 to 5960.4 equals 55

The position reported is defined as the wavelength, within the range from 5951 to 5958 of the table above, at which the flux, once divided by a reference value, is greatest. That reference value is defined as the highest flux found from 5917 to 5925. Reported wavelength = 5954.26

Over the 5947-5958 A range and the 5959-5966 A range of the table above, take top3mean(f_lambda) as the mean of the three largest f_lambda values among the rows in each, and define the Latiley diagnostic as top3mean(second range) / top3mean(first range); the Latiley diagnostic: 0.97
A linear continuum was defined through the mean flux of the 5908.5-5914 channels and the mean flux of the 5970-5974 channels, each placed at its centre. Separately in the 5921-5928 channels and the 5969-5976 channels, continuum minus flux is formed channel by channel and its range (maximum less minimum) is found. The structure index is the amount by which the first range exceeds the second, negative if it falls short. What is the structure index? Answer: 3.6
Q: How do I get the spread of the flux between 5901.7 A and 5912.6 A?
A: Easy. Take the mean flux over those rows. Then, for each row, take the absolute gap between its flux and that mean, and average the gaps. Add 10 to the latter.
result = 12.2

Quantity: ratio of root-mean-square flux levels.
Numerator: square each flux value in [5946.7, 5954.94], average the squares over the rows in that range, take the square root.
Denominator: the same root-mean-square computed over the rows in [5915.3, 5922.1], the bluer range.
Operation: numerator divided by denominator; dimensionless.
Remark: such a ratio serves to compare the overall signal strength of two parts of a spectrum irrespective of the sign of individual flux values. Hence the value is 1.04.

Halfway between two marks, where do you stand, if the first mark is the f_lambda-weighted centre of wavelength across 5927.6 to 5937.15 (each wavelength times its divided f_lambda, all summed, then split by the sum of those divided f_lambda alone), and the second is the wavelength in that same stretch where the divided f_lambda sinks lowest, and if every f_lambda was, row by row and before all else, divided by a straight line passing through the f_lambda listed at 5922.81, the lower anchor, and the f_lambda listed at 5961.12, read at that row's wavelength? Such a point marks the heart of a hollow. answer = 5933.7 A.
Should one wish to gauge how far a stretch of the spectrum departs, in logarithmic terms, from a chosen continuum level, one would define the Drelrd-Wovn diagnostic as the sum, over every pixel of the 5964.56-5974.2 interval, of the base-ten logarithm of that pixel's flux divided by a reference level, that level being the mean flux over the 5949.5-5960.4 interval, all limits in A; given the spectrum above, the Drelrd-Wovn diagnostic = 0.09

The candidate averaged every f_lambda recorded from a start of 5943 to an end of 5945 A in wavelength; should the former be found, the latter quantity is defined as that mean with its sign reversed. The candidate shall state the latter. -53.9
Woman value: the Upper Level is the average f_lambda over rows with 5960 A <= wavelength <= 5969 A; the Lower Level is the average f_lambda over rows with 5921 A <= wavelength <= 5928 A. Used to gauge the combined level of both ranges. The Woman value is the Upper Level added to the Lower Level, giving 109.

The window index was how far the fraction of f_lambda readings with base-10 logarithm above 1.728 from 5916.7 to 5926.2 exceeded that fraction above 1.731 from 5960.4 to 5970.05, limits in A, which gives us -0.43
